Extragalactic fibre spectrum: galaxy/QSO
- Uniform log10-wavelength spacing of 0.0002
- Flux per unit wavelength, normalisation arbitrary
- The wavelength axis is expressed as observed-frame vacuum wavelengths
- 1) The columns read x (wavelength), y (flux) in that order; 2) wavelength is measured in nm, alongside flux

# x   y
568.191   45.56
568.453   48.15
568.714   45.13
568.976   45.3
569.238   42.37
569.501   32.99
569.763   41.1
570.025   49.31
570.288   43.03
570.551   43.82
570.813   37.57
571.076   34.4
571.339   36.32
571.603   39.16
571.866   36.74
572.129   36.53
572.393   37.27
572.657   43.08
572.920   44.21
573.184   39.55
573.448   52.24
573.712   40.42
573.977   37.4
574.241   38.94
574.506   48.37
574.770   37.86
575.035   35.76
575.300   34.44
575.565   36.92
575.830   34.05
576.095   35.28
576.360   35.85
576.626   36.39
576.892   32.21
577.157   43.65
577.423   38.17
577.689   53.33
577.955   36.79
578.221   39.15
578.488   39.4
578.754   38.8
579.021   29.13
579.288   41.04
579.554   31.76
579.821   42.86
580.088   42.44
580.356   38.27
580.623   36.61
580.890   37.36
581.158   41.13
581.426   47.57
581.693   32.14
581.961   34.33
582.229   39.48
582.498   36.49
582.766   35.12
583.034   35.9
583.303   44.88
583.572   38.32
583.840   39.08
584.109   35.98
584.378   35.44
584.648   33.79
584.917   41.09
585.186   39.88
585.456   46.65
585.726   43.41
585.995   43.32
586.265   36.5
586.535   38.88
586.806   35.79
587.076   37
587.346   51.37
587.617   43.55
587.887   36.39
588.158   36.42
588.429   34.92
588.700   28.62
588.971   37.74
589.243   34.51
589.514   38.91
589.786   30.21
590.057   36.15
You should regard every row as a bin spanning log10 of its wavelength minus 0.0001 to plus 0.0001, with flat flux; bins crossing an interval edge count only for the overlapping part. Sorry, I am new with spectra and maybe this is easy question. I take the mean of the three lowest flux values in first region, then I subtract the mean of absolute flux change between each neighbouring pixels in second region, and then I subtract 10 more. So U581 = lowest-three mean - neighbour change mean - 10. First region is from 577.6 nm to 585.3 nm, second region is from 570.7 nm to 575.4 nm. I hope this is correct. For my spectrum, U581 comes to 16.6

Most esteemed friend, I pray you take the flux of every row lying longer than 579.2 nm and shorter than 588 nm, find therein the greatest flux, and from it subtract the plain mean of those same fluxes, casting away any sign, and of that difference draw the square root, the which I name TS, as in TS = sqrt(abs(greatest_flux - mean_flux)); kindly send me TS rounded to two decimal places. 3.49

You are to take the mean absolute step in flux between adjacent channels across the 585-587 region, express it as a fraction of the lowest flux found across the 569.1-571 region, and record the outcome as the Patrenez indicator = 0.11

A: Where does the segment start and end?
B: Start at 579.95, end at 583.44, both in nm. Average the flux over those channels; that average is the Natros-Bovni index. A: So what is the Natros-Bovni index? 38.6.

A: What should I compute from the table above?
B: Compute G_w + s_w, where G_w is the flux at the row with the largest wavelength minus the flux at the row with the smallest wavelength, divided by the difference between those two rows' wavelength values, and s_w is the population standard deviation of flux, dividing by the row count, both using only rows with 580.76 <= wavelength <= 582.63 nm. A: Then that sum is 4.1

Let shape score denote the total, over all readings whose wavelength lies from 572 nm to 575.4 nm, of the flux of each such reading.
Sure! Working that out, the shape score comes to 526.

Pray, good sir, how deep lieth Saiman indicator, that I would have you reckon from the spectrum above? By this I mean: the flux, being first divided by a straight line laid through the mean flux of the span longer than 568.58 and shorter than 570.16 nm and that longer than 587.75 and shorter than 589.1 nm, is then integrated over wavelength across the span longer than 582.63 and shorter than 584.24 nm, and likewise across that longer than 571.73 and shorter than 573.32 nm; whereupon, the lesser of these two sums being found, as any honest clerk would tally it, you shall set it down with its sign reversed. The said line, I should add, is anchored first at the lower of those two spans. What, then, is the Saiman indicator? -1.5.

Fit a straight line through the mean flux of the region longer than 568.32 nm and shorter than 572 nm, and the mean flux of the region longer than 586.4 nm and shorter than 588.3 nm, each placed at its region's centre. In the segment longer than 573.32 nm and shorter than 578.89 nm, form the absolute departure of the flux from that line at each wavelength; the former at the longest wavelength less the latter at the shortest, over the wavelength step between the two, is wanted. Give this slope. -1.8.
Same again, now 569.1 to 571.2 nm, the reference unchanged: 3.0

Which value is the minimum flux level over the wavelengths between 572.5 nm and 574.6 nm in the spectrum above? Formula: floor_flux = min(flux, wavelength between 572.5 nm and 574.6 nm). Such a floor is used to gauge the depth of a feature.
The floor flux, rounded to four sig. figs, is 37.40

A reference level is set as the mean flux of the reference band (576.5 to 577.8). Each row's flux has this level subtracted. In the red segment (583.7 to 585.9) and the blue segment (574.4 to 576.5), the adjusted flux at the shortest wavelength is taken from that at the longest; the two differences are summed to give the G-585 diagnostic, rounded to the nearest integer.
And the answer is -8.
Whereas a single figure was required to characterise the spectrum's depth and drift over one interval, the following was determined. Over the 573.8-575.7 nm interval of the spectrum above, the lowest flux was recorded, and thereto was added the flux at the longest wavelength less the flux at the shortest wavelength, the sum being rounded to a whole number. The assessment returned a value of 34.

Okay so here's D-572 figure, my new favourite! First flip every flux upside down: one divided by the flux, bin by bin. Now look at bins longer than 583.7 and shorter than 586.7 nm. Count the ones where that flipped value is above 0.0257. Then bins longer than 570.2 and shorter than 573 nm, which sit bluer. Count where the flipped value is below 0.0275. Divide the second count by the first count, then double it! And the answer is 3.60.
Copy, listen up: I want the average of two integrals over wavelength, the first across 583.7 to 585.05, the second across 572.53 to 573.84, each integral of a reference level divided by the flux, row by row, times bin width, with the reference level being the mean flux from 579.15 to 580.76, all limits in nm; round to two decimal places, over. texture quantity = 1.30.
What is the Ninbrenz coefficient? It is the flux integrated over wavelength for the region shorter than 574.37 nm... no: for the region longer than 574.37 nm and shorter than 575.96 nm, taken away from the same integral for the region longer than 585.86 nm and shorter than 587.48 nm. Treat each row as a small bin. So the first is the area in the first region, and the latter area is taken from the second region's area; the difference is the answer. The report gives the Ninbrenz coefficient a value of 5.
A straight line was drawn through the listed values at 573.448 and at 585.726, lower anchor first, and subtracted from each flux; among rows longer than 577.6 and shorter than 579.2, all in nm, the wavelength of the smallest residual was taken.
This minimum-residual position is 579.021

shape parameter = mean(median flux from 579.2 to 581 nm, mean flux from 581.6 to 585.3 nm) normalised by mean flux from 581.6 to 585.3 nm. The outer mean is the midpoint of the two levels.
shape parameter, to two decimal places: 1.01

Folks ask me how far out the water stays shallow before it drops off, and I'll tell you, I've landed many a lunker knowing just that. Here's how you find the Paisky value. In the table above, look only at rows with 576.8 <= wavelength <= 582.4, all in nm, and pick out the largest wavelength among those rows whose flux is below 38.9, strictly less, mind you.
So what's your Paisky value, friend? 581.961 nm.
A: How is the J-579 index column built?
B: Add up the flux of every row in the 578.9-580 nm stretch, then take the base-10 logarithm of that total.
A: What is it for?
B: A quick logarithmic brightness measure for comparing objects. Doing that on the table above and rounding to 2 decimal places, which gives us 2.16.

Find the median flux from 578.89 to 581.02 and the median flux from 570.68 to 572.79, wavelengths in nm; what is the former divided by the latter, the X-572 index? 1.02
